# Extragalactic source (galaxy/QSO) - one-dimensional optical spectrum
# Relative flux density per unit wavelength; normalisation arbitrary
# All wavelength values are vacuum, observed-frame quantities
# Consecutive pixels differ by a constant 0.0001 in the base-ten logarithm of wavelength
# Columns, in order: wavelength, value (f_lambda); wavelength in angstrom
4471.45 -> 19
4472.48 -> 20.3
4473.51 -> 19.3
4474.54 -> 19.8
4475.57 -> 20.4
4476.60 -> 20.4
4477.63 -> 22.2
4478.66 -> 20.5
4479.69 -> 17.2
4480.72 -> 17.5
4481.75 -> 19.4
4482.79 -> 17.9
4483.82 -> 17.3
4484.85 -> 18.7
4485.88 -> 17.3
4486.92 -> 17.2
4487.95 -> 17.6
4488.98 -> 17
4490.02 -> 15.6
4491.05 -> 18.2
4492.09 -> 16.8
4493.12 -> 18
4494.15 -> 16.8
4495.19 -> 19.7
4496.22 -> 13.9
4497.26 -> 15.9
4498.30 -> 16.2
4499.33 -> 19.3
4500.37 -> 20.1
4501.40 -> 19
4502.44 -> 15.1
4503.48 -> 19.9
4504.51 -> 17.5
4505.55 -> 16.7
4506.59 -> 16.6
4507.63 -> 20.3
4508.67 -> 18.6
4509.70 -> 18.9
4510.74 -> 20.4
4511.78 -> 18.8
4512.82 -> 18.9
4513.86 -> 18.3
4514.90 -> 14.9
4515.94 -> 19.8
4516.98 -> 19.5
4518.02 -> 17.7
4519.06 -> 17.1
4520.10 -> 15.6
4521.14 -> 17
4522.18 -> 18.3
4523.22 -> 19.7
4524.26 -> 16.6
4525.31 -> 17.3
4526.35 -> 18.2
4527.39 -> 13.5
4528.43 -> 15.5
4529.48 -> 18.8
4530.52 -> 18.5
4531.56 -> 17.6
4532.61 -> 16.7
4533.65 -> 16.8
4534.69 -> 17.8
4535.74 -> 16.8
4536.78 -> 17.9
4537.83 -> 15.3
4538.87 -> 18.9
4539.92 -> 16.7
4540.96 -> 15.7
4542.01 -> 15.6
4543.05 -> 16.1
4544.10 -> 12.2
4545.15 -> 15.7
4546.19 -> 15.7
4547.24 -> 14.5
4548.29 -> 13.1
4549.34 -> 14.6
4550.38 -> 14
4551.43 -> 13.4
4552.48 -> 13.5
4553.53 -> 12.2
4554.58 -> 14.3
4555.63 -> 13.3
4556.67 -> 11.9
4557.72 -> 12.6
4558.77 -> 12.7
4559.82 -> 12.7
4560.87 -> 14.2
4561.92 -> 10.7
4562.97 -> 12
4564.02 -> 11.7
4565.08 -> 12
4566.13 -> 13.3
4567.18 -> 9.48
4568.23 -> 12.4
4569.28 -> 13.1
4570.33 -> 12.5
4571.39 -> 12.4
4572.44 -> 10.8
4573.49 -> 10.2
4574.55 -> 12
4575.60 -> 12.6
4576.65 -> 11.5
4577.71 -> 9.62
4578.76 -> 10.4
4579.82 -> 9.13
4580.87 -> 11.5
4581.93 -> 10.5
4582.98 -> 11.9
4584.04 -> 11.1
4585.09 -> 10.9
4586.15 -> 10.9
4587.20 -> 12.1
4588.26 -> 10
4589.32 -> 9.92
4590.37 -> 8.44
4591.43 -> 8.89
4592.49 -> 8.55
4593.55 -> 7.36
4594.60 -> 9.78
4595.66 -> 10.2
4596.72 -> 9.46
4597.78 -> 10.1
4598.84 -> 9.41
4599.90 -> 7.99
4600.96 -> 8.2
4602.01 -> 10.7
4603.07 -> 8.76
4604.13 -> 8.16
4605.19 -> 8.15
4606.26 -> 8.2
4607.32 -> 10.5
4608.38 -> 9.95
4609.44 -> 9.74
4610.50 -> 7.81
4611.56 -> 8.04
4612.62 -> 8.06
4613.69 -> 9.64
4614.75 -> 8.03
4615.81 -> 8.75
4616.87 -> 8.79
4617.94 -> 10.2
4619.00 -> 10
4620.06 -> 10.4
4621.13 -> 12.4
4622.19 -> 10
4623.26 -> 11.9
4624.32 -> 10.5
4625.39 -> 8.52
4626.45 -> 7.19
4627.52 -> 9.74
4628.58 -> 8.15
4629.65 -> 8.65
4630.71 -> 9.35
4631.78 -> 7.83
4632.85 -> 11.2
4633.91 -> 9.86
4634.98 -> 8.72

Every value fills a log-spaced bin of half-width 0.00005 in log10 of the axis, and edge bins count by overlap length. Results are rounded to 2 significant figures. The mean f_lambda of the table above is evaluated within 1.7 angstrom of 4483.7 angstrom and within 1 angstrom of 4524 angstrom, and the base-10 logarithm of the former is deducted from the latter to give 17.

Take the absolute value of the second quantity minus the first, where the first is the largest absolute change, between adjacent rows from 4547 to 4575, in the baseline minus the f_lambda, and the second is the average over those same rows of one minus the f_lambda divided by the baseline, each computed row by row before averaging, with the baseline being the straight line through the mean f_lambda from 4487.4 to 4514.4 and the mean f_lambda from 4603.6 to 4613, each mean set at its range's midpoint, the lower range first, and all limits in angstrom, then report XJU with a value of 3.7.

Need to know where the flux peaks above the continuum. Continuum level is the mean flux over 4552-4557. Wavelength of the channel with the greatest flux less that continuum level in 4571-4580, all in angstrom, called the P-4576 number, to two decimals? 4575.60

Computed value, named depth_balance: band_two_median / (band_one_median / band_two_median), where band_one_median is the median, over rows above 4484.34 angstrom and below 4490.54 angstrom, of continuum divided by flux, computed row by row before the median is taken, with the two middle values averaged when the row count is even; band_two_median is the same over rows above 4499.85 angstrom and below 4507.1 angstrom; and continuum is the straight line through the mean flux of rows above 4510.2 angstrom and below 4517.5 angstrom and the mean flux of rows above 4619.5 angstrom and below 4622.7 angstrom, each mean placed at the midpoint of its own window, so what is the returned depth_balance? 1.02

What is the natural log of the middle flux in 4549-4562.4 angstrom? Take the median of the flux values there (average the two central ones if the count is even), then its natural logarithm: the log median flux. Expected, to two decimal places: 2.59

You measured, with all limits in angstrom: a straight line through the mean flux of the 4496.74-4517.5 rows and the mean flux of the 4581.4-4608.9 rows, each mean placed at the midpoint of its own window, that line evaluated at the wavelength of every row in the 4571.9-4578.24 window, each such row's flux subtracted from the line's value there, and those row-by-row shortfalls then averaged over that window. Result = 0.46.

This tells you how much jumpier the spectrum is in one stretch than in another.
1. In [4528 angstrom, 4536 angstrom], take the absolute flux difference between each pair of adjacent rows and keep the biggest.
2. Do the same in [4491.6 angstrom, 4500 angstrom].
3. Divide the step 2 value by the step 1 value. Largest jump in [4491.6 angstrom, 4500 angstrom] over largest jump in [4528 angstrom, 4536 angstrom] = 1.8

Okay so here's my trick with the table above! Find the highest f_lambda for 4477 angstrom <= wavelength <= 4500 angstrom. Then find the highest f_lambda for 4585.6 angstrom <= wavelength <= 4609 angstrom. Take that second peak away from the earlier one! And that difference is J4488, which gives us 10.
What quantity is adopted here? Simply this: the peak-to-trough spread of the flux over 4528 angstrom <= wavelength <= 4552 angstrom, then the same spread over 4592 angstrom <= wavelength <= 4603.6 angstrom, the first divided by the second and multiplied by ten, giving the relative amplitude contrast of 20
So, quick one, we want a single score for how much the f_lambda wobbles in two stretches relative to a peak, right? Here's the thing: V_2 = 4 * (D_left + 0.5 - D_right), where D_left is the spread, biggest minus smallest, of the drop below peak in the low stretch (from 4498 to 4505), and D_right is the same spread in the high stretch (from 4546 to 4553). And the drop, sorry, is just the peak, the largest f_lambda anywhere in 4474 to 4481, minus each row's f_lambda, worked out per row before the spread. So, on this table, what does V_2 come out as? 12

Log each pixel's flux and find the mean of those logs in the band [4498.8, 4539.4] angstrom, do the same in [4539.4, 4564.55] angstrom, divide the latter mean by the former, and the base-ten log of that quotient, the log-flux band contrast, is -0.042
